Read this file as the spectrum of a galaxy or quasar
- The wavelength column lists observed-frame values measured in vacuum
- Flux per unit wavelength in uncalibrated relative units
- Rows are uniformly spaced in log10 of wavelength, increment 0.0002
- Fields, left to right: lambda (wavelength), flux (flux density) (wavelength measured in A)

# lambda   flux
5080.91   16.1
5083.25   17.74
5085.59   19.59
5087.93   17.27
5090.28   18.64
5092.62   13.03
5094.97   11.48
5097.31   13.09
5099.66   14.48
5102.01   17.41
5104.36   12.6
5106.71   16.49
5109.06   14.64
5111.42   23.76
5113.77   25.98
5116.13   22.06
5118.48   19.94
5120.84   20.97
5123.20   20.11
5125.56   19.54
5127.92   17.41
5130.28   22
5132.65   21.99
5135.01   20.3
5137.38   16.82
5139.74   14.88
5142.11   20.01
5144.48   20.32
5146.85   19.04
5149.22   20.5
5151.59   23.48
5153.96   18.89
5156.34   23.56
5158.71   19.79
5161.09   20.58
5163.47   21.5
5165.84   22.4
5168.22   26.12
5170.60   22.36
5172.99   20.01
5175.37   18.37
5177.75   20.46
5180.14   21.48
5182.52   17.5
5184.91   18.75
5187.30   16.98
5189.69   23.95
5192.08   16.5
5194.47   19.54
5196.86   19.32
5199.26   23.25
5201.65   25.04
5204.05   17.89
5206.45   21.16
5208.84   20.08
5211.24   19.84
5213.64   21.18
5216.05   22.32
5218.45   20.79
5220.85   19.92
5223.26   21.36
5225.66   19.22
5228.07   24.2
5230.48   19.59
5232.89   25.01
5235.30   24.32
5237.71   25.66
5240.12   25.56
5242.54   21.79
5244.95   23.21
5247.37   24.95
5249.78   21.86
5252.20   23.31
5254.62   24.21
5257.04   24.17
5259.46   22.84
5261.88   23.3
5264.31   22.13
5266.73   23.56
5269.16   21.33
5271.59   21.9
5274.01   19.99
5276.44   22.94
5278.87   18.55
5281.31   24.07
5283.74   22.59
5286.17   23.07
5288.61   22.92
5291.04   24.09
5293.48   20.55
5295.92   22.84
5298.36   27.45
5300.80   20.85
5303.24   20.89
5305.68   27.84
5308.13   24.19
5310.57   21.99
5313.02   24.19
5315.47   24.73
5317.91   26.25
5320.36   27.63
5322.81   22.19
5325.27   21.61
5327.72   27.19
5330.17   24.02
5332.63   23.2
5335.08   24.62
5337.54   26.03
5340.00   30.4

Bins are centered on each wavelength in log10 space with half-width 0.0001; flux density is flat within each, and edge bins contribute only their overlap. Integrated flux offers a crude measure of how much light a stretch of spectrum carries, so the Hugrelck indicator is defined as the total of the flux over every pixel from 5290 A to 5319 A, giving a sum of 286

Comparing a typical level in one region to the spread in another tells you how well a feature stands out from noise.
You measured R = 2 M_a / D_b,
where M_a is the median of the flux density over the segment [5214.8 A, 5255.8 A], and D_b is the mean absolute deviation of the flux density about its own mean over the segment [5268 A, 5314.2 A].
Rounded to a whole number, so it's 27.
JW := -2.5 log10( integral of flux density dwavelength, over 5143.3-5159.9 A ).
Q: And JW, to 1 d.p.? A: -6.3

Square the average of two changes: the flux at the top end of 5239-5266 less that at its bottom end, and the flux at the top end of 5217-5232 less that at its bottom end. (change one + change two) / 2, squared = 5.4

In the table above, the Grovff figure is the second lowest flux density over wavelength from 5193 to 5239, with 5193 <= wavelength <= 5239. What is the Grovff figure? 19.22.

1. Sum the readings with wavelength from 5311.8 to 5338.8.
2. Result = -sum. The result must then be -272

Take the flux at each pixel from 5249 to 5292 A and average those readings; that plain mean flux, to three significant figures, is 22.6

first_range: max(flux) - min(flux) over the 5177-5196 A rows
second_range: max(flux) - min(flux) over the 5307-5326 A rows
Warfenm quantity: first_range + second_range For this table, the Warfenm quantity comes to 13.5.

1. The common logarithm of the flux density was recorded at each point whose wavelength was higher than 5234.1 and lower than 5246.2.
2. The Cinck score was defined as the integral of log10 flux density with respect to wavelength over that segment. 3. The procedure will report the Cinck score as 16.7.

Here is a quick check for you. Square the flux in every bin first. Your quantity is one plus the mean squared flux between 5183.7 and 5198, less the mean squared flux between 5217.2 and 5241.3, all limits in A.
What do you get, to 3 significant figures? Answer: -141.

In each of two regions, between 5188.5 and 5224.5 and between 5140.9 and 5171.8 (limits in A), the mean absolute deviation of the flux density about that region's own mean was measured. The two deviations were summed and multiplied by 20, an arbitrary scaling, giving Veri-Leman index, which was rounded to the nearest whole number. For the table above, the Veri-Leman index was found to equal 67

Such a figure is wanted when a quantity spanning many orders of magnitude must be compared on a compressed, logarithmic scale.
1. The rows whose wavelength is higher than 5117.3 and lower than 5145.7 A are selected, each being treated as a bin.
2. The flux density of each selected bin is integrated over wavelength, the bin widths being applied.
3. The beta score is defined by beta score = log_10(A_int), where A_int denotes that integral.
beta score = 2.74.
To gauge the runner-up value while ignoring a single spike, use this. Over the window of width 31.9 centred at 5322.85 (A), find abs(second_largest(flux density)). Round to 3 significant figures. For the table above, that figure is 27.2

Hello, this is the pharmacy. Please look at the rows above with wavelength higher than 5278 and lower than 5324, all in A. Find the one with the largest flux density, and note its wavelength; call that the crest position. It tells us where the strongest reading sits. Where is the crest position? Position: 5305.68 A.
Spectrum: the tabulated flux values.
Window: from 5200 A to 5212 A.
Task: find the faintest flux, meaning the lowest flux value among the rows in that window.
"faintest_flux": 17.89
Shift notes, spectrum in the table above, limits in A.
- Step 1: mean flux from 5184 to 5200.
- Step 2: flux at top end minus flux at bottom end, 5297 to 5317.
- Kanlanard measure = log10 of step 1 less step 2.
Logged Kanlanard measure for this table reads 1.35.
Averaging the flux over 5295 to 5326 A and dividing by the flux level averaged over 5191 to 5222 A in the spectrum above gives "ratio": 1.17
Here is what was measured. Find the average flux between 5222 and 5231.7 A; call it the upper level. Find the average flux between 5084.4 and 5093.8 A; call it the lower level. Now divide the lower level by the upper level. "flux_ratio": 0.81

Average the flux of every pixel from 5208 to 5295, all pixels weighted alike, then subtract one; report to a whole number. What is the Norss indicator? 21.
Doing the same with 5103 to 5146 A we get 18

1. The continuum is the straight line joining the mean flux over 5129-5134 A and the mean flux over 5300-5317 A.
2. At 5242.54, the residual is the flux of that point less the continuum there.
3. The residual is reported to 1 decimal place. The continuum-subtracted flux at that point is -1.2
